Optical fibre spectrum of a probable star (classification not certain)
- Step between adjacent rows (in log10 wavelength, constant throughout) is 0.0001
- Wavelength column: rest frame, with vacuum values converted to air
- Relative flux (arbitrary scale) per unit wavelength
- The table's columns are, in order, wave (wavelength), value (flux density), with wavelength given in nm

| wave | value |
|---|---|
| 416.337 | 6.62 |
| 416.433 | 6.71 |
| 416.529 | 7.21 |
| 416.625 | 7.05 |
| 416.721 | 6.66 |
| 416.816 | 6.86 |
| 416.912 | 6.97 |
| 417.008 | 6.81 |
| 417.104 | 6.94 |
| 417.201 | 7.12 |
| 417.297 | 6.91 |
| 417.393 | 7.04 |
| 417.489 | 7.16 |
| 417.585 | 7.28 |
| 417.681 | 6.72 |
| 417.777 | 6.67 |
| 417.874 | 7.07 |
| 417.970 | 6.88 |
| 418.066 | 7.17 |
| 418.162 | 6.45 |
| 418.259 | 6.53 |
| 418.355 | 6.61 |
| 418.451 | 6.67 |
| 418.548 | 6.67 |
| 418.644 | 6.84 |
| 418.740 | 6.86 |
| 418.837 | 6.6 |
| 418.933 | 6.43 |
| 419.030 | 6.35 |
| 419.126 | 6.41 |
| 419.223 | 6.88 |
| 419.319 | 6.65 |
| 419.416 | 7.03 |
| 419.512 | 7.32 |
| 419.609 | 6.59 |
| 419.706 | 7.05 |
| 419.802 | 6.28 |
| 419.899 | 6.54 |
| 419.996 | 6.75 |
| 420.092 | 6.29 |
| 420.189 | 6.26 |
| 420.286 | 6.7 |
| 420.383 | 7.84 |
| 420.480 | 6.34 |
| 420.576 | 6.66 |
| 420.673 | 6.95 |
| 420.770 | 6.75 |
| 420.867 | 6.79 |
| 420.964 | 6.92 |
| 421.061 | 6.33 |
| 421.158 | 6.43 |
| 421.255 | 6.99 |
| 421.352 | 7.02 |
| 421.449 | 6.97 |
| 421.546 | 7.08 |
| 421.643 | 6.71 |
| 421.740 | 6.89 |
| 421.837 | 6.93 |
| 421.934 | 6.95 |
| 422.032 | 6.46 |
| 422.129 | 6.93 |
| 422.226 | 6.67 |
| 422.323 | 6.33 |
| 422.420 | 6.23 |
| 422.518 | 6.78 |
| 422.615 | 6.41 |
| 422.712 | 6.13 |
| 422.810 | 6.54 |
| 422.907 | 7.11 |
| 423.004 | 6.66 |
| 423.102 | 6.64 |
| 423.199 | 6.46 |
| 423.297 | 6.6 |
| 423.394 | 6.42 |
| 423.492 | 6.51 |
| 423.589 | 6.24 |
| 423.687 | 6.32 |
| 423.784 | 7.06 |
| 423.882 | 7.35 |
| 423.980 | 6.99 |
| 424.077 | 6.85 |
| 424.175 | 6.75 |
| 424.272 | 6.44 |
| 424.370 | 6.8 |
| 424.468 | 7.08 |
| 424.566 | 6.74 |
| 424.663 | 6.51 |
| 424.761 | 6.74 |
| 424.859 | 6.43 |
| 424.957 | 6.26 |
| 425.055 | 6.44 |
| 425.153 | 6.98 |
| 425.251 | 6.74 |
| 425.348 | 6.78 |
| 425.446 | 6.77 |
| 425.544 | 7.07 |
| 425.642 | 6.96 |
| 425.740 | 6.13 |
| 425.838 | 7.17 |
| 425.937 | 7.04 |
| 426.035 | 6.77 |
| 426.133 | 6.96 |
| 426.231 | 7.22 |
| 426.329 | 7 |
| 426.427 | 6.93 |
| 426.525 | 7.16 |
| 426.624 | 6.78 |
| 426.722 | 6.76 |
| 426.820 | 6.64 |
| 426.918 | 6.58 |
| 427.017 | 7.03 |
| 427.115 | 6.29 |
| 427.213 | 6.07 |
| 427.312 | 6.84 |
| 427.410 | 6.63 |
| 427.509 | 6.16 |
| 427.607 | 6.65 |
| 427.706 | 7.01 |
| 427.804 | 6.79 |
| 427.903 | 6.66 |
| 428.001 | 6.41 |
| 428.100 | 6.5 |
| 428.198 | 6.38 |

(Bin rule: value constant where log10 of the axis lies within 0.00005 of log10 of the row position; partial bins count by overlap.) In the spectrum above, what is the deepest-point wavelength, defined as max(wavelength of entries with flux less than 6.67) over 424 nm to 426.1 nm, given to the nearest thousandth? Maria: 425.740 nm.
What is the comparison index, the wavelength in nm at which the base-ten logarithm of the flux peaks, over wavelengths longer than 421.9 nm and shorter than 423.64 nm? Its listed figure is 422.907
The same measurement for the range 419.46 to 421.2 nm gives 420.383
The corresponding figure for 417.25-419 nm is 417.585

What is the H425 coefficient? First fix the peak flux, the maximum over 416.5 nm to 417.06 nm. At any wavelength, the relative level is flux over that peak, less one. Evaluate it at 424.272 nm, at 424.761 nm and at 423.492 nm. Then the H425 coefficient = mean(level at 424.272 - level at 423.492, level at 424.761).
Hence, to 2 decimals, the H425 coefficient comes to -0.04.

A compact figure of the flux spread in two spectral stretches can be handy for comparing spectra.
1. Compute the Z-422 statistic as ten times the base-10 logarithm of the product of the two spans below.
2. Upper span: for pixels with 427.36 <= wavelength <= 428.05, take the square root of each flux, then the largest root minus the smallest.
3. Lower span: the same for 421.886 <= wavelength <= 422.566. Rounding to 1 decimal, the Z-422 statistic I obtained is -16.3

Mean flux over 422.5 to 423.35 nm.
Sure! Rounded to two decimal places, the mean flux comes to 6.59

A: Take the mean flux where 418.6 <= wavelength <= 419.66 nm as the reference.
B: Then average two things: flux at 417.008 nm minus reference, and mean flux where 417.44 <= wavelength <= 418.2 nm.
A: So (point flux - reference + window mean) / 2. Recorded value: 3.5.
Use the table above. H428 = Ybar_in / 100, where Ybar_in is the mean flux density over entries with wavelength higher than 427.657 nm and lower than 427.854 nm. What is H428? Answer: 0.0690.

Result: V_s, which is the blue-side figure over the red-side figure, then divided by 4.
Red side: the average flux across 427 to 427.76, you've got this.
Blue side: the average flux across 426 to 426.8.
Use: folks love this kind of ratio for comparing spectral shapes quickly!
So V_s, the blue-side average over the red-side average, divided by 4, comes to 0.264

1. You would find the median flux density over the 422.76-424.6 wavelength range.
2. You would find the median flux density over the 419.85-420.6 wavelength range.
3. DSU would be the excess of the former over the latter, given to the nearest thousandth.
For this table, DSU 0.060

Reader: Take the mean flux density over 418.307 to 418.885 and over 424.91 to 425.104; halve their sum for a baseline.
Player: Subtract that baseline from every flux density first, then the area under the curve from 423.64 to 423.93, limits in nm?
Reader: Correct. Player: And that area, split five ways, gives 0.0223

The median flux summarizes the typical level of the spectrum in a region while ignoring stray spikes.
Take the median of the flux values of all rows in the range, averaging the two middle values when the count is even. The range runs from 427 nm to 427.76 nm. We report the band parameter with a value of 6.64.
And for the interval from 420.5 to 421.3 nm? 6.77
